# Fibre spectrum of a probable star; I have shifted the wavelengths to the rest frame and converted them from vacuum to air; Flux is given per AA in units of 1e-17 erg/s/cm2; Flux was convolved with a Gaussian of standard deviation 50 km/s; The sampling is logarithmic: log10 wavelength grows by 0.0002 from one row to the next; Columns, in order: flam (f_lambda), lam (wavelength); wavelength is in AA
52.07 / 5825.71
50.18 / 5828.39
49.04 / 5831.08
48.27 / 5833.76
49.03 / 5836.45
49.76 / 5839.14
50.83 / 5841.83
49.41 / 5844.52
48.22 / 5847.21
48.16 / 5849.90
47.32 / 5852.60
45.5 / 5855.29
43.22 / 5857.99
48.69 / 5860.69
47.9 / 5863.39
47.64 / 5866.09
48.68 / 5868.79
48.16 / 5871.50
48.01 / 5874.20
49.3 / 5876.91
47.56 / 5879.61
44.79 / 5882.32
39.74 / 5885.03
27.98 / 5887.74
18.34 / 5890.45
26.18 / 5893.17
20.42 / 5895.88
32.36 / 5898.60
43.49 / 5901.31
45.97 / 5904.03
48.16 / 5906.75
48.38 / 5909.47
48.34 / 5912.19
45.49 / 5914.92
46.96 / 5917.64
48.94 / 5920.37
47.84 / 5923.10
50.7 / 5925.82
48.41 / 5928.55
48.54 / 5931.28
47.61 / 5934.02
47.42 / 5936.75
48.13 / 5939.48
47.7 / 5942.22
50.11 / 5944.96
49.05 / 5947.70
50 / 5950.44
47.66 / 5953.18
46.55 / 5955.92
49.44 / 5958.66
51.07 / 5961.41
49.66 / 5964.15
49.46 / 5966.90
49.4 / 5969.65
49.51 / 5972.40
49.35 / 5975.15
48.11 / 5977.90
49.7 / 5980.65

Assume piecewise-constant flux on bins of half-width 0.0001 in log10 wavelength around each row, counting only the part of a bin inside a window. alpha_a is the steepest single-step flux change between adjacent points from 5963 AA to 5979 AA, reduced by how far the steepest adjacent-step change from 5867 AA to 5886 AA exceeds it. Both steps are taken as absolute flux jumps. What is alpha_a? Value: -3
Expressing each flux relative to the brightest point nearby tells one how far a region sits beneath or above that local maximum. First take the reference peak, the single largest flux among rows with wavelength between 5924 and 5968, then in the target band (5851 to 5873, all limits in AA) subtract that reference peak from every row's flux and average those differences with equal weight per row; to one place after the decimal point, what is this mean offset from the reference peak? -3.9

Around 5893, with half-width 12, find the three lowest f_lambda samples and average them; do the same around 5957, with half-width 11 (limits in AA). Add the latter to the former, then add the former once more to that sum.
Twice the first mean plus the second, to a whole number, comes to 91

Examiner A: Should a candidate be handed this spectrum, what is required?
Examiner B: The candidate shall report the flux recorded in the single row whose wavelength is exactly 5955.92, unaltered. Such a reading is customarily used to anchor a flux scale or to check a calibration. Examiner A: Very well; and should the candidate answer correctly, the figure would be 46.55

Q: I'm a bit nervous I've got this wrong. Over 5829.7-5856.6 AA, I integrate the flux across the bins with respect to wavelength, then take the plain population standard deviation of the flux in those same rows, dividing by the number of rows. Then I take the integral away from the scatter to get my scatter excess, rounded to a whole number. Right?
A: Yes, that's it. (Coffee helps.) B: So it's -1305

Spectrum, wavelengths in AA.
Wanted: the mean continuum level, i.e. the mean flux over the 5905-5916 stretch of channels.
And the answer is 47.6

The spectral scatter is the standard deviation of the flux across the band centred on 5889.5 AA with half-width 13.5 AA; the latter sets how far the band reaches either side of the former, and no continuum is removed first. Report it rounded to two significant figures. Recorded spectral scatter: 11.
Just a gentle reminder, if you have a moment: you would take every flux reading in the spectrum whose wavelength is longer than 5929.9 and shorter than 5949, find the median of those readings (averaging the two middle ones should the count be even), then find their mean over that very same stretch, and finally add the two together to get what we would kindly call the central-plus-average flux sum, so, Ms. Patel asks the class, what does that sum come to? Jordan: 96.5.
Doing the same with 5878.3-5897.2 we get 60.1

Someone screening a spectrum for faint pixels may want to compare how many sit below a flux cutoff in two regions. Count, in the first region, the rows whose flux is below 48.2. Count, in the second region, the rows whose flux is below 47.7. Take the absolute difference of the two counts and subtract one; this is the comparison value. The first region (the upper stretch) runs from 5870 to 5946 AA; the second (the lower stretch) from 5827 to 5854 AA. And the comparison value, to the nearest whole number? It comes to 18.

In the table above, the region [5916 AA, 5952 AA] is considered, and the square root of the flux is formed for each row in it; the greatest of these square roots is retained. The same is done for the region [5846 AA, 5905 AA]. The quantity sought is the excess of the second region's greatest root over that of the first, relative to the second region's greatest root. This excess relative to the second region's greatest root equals -0.014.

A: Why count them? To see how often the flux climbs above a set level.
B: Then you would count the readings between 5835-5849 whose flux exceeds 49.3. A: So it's 3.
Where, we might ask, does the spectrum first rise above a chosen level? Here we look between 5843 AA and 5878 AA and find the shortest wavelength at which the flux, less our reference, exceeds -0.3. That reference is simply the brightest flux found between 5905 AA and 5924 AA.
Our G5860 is 5844.52 AA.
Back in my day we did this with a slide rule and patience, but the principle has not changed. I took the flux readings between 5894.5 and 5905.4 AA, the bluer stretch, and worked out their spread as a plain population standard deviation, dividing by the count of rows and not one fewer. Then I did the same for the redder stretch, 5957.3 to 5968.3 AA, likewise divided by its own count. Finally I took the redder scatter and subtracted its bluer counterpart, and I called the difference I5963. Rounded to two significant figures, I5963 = -9.5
